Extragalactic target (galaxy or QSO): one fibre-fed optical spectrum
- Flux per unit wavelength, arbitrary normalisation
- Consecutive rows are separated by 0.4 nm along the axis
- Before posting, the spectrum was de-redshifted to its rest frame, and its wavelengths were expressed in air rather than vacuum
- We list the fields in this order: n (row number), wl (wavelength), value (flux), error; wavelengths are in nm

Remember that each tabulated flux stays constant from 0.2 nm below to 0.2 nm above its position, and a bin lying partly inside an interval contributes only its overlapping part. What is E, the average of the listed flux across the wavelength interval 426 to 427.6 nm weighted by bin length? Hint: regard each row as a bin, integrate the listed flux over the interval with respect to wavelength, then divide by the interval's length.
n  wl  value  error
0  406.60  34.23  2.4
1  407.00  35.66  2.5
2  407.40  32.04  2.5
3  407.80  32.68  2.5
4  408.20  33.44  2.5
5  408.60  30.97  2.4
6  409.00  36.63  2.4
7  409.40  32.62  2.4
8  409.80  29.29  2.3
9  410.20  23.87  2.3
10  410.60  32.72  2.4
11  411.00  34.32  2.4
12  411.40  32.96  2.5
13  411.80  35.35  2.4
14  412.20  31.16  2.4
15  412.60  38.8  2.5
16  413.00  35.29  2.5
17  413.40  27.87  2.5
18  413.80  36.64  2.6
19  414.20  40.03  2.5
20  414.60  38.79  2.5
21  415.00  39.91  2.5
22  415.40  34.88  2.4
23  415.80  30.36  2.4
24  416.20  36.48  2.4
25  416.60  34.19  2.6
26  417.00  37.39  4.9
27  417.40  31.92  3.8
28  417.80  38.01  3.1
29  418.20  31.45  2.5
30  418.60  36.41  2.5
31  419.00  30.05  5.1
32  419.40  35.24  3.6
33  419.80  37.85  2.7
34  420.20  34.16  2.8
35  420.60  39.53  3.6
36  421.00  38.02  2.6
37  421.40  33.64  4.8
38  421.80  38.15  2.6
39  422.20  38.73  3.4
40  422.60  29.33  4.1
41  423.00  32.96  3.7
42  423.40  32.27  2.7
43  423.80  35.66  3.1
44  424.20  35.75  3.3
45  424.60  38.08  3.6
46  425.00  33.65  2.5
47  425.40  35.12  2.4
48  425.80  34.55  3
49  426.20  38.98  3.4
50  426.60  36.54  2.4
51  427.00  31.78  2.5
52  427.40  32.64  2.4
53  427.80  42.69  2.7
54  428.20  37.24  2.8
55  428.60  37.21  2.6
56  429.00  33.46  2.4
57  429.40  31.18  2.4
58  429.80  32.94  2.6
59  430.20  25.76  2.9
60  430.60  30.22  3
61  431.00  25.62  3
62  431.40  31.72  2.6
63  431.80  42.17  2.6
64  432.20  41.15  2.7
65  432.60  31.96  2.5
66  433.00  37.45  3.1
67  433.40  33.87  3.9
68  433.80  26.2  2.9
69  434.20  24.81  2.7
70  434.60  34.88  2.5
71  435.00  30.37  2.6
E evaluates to 35.0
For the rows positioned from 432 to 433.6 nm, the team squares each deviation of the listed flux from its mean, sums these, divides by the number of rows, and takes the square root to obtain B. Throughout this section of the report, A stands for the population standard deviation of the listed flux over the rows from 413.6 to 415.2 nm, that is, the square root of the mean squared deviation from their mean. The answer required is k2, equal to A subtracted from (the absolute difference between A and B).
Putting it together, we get 0.8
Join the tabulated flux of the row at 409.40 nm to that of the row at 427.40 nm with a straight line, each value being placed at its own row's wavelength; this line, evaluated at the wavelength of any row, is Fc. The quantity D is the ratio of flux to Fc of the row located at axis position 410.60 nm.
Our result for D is 1.00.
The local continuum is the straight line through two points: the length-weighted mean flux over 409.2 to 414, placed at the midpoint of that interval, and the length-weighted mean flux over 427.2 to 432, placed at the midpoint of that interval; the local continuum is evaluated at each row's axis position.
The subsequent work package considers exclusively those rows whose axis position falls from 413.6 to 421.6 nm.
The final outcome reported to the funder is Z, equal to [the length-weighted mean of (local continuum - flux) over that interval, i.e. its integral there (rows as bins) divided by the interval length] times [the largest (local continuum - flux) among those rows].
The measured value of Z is -8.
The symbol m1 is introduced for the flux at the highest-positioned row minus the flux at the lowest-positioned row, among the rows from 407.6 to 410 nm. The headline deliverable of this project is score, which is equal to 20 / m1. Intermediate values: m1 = -3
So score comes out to -6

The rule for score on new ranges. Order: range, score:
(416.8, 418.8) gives -20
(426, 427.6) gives -3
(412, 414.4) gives 2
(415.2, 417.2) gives 8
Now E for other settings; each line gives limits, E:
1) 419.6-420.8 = 37.2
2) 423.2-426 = 35.0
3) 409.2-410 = 31.0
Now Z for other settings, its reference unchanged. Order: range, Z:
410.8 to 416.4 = -12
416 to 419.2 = -5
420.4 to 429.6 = -9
